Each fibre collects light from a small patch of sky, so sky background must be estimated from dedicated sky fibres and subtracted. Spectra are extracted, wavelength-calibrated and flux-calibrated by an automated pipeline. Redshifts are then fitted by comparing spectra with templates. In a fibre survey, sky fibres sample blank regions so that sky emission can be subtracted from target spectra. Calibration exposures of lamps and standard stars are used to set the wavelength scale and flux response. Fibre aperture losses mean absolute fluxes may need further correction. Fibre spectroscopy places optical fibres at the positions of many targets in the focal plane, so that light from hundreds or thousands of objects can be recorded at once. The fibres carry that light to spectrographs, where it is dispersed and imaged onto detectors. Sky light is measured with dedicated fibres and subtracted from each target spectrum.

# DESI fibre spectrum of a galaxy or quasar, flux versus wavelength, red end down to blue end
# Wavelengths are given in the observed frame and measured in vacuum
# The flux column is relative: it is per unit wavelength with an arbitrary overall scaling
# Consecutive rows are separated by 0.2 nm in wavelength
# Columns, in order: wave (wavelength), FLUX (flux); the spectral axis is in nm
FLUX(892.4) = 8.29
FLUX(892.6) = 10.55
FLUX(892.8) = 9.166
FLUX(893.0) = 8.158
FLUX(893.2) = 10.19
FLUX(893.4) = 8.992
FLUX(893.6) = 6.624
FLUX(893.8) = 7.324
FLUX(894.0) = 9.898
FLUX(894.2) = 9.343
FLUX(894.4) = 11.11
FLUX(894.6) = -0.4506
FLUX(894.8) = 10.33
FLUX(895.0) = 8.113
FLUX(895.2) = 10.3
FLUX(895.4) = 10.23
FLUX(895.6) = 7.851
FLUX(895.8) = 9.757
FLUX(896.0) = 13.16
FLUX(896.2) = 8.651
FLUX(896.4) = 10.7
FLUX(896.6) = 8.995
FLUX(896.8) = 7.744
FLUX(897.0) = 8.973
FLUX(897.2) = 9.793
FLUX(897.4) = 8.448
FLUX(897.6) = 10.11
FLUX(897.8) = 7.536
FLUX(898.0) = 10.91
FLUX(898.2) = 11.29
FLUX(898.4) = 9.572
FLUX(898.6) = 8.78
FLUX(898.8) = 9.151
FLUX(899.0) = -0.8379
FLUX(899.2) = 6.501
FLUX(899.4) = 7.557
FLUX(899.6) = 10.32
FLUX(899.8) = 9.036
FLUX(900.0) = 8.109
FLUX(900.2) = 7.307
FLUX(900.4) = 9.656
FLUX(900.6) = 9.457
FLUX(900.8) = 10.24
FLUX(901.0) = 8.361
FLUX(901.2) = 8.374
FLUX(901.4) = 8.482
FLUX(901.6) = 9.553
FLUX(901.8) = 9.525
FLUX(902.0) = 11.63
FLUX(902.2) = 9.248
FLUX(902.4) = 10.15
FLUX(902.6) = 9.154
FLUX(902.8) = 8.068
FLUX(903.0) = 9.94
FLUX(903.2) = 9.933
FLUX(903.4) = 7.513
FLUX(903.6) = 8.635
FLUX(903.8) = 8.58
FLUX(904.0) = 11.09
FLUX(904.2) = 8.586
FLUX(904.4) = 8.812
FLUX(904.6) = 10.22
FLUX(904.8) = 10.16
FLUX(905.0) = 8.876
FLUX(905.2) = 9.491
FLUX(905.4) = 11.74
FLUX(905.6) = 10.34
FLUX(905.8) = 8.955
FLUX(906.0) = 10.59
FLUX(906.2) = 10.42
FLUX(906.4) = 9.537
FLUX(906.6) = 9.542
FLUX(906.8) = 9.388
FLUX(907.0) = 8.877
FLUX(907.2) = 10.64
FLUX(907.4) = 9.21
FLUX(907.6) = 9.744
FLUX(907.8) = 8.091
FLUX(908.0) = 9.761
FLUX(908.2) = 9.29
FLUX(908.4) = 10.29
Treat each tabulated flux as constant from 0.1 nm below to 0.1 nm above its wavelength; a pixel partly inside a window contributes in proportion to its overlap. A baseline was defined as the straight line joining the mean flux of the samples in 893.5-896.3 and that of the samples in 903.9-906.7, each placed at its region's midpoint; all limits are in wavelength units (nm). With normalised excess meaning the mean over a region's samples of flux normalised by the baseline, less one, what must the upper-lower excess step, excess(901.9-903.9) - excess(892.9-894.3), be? -0.04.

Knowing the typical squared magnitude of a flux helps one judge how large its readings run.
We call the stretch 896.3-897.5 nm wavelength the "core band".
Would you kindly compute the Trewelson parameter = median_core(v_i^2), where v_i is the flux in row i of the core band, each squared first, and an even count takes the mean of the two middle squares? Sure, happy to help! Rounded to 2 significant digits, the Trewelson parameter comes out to 81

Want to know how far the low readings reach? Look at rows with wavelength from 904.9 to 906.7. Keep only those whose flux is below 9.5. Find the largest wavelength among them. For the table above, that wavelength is 905.8 nm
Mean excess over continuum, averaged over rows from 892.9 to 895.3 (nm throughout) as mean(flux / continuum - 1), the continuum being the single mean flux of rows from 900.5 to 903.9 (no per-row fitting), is -0.097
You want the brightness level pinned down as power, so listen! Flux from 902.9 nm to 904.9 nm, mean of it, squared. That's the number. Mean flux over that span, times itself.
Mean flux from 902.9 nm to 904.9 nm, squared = 87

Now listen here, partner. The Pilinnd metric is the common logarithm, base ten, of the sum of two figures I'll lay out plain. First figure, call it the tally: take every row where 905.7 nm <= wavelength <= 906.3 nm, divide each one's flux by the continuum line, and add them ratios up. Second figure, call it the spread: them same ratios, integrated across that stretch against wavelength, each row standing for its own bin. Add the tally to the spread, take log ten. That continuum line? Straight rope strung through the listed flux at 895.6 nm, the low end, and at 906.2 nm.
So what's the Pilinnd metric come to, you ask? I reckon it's 0.54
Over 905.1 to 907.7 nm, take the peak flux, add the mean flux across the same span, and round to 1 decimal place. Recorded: 21.6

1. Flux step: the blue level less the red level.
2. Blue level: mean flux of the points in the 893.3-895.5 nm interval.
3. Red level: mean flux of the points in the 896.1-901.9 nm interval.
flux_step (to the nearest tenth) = -0.4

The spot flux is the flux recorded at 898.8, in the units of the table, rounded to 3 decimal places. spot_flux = 9.151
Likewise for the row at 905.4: 11.740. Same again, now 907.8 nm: 8.091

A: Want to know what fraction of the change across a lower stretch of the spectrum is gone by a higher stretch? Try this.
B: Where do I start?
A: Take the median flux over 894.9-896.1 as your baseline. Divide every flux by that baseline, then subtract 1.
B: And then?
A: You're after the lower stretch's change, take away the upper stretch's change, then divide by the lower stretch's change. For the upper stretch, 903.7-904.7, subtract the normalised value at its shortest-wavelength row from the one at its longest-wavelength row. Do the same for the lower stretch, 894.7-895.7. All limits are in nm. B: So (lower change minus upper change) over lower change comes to 2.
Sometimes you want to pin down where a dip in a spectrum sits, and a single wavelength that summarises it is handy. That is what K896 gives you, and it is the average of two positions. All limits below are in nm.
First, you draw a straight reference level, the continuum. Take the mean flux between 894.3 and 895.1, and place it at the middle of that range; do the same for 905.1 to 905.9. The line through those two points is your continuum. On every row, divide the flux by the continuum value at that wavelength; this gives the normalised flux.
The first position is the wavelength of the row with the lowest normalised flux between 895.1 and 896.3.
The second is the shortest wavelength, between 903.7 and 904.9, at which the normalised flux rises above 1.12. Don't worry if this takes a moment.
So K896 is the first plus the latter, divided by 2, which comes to 899.80 nm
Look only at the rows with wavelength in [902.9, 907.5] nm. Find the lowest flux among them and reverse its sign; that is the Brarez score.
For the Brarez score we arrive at -8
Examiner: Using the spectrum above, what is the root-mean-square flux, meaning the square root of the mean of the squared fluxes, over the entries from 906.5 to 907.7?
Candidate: 9.58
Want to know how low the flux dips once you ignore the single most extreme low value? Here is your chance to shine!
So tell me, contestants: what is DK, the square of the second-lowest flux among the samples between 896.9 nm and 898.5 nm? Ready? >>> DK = 71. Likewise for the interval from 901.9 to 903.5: 65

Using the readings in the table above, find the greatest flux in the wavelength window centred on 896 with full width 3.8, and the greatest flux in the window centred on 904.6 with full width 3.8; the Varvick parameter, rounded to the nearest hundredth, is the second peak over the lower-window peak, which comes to 0.89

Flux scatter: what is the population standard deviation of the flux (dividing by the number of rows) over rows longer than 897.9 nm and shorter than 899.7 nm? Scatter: 3.5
